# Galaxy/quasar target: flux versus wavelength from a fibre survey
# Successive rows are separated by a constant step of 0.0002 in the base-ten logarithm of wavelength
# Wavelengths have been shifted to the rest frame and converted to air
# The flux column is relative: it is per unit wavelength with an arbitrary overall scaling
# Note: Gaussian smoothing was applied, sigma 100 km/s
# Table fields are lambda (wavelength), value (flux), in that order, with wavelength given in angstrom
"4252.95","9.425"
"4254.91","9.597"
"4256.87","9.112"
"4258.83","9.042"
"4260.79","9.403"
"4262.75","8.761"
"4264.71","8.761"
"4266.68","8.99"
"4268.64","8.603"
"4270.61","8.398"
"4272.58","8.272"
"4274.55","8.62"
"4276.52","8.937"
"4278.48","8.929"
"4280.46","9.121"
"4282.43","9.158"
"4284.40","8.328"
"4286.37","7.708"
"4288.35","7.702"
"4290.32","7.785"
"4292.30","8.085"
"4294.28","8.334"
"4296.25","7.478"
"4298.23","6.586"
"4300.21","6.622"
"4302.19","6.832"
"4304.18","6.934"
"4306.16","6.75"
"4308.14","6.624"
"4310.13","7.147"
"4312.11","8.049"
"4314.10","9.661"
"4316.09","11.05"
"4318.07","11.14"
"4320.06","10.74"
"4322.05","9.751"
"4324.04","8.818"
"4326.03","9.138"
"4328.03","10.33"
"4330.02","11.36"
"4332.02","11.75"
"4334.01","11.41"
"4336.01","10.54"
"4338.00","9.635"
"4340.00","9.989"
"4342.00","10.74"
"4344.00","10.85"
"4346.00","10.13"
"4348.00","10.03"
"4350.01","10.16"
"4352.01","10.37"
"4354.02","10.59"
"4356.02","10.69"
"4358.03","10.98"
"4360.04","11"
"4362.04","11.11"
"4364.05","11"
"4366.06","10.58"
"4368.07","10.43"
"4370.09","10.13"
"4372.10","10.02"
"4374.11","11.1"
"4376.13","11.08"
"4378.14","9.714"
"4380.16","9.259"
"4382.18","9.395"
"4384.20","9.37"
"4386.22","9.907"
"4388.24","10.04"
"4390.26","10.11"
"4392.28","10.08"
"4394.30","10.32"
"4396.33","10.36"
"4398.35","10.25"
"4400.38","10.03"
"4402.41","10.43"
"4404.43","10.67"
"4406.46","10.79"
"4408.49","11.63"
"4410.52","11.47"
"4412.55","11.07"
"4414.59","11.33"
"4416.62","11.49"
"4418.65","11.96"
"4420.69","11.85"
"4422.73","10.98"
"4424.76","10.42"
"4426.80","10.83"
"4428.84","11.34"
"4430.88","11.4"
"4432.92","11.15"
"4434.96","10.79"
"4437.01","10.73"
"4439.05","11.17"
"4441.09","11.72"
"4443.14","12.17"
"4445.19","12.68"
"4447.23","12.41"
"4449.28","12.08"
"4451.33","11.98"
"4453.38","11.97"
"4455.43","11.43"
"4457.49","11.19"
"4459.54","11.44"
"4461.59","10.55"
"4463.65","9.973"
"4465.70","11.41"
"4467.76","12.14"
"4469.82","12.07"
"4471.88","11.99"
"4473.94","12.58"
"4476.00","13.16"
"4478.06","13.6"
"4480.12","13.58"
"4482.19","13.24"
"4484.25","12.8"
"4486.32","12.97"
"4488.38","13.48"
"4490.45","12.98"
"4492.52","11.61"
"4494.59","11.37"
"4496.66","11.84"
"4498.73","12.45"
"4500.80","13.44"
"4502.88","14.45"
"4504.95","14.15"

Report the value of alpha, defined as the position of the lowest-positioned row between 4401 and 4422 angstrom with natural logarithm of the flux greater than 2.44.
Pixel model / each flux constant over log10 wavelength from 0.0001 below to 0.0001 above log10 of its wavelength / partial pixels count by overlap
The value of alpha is 4408.49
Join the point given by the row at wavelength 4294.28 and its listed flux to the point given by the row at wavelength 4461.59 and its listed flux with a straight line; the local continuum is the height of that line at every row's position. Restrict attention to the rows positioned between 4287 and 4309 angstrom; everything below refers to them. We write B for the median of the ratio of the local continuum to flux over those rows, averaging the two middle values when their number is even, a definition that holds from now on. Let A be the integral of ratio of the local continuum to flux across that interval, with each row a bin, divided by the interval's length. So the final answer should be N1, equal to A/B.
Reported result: 0.95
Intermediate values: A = 1.16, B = 1.22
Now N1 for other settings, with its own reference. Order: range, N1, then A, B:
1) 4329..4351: 1.00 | 0.85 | 0.84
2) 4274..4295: 0.99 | 0.98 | 0.99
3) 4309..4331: 1.02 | 0.91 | 0.89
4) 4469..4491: 0.99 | 0.83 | 0.84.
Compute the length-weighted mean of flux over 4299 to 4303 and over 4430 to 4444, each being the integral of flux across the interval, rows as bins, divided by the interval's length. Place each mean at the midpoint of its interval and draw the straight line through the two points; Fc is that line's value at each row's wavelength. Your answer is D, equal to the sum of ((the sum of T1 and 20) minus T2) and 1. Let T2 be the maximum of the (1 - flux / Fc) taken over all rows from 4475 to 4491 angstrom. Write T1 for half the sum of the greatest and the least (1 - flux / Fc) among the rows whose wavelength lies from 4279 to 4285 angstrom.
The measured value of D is 20.6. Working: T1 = -0.43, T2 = 0.01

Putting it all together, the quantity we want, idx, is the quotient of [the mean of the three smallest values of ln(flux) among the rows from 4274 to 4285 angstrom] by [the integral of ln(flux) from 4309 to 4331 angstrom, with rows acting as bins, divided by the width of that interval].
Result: 0.95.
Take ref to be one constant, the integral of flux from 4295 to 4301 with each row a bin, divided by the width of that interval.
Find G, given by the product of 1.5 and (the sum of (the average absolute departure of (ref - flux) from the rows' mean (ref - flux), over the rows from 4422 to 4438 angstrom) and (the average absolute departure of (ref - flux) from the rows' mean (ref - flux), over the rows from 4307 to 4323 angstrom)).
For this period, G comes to 2.6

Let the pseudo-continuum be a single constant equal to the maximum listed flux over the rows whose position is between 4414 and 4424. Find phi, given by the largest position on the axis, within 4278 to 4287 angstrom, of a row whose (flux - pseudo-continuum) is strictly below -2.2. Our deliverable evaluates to 4286.37 angstrom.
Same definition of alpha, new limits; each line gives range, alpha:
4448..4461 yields 4449.28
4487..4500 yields 4488.38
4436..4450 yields 4441.09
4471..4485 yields 4471.88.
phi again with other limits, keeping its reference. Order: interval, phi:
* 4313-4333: 4326.03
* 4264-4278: 4276.52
